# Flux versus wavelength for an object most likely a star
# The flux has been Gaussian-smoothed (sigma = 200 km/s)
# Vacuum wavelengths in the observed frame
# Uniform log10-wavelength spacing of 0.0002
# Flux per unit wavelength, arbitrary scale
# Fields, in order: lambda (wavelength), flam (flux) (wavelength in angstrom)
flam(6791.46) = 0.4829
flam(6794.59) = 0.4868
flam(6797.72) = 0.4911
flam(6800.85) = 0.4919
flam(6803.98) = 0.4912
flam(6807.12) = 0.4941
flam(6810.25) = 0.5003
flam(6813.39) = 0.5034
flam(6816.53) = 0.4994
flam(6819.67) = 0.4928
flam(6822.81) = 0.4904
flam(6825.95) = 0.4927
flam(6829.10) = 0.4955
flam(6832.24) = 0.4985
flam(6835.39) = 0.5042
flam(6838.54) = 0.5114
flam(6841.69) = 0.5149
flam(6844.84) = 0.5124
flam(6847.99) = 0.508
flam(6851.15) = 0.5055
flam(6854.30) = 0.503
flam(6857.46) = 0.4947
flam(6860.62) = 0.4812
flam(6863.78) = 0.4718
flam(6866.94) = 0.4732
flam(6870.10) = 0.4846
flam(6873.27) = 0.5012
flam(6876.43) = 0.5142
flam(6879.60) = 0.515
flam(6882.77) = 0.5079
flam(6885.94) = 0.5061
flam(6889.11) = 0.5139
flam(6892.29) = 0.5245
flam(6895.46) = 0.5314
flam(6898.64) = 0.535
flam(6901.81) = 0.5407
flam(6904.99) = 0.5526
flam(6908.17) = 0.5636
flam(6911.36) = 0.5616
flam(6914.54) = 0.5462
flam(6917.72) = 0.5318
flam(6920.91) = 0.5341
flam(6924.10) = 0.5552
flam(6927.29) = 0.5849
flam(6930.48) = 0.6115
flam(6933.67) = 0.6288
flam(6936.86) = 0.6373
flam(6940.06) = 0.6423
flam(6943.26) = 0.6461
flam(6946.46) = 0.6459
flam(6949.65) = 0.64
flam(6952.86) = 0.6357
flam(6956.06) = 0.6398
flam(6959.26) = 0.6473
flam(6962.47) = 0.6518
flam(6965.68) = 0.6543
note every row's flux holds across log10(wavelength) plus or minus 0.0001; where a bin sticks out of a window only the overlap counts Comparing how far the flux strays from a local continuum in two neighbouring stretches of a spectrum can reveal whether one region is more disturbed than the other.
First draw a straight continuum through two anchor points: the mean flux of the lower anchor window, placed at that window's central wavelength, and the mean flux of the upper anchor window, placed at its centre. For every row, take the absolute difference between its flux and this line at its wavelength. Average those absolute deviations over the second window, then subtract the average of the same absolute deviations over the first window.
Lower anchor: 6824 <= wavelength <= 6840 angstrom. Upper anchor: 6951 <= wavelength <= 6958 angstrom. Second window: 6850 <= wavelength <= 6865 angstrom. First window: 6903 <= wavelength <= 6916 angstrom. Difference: 0.006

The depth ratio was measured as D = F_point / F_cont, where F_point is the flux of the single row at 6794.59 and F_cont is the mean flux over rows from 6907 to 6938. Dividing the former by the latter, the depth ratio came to 0.85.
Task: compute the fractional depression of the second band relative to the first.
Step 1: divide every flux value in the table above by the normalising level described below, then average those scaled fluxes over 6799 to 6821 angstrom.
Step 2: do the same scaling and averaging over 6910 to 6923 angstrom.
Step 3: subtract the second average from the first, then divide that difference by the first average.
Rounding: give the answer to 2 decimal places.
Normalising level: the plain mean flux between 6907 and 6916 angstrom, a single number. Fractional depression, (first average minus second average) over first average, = -0.10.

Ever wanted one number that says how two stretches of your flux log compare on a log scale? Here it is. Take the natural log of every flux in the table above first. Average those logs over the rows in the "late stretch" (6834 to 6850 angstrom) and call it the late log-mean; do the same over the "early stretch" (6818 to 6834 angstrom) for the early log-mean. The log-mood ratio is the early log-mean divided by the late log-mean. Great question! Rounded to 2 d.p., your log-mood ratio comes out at 1.05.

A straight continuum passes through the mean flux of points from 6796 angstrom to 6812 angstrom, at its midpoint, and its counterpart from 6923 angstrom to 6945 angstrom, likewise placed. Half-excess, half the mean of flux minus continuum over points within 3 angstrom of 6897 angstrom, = -0.024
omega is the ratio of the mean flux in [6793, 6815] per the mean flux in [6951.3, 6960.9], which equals 0.77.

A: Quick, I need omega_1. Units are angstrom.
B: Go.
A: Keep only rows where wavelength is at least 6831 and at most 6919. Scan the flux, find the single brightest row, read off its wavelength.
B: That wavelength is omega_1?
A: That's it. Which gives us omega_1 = 6908.17 angstrom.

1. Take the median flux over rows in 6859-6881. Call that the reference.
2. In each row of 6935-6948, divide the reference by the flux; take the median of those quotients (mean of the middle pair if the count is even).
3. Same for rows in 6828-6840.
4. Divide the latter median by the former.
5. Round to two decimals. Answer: 1.28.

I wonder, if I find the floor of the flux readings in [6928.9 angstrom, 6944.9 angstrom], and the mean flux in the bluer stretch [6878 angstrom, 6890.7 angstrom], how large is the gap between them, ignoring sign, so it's 0.101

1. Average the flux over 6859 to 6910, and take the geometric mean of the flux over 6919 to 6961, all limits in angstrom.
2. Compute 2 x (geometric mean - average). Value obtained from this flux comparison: 0.21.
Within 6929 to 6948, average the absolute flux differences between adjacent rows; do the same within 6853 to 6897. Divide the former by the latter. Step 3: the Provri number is 0.83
